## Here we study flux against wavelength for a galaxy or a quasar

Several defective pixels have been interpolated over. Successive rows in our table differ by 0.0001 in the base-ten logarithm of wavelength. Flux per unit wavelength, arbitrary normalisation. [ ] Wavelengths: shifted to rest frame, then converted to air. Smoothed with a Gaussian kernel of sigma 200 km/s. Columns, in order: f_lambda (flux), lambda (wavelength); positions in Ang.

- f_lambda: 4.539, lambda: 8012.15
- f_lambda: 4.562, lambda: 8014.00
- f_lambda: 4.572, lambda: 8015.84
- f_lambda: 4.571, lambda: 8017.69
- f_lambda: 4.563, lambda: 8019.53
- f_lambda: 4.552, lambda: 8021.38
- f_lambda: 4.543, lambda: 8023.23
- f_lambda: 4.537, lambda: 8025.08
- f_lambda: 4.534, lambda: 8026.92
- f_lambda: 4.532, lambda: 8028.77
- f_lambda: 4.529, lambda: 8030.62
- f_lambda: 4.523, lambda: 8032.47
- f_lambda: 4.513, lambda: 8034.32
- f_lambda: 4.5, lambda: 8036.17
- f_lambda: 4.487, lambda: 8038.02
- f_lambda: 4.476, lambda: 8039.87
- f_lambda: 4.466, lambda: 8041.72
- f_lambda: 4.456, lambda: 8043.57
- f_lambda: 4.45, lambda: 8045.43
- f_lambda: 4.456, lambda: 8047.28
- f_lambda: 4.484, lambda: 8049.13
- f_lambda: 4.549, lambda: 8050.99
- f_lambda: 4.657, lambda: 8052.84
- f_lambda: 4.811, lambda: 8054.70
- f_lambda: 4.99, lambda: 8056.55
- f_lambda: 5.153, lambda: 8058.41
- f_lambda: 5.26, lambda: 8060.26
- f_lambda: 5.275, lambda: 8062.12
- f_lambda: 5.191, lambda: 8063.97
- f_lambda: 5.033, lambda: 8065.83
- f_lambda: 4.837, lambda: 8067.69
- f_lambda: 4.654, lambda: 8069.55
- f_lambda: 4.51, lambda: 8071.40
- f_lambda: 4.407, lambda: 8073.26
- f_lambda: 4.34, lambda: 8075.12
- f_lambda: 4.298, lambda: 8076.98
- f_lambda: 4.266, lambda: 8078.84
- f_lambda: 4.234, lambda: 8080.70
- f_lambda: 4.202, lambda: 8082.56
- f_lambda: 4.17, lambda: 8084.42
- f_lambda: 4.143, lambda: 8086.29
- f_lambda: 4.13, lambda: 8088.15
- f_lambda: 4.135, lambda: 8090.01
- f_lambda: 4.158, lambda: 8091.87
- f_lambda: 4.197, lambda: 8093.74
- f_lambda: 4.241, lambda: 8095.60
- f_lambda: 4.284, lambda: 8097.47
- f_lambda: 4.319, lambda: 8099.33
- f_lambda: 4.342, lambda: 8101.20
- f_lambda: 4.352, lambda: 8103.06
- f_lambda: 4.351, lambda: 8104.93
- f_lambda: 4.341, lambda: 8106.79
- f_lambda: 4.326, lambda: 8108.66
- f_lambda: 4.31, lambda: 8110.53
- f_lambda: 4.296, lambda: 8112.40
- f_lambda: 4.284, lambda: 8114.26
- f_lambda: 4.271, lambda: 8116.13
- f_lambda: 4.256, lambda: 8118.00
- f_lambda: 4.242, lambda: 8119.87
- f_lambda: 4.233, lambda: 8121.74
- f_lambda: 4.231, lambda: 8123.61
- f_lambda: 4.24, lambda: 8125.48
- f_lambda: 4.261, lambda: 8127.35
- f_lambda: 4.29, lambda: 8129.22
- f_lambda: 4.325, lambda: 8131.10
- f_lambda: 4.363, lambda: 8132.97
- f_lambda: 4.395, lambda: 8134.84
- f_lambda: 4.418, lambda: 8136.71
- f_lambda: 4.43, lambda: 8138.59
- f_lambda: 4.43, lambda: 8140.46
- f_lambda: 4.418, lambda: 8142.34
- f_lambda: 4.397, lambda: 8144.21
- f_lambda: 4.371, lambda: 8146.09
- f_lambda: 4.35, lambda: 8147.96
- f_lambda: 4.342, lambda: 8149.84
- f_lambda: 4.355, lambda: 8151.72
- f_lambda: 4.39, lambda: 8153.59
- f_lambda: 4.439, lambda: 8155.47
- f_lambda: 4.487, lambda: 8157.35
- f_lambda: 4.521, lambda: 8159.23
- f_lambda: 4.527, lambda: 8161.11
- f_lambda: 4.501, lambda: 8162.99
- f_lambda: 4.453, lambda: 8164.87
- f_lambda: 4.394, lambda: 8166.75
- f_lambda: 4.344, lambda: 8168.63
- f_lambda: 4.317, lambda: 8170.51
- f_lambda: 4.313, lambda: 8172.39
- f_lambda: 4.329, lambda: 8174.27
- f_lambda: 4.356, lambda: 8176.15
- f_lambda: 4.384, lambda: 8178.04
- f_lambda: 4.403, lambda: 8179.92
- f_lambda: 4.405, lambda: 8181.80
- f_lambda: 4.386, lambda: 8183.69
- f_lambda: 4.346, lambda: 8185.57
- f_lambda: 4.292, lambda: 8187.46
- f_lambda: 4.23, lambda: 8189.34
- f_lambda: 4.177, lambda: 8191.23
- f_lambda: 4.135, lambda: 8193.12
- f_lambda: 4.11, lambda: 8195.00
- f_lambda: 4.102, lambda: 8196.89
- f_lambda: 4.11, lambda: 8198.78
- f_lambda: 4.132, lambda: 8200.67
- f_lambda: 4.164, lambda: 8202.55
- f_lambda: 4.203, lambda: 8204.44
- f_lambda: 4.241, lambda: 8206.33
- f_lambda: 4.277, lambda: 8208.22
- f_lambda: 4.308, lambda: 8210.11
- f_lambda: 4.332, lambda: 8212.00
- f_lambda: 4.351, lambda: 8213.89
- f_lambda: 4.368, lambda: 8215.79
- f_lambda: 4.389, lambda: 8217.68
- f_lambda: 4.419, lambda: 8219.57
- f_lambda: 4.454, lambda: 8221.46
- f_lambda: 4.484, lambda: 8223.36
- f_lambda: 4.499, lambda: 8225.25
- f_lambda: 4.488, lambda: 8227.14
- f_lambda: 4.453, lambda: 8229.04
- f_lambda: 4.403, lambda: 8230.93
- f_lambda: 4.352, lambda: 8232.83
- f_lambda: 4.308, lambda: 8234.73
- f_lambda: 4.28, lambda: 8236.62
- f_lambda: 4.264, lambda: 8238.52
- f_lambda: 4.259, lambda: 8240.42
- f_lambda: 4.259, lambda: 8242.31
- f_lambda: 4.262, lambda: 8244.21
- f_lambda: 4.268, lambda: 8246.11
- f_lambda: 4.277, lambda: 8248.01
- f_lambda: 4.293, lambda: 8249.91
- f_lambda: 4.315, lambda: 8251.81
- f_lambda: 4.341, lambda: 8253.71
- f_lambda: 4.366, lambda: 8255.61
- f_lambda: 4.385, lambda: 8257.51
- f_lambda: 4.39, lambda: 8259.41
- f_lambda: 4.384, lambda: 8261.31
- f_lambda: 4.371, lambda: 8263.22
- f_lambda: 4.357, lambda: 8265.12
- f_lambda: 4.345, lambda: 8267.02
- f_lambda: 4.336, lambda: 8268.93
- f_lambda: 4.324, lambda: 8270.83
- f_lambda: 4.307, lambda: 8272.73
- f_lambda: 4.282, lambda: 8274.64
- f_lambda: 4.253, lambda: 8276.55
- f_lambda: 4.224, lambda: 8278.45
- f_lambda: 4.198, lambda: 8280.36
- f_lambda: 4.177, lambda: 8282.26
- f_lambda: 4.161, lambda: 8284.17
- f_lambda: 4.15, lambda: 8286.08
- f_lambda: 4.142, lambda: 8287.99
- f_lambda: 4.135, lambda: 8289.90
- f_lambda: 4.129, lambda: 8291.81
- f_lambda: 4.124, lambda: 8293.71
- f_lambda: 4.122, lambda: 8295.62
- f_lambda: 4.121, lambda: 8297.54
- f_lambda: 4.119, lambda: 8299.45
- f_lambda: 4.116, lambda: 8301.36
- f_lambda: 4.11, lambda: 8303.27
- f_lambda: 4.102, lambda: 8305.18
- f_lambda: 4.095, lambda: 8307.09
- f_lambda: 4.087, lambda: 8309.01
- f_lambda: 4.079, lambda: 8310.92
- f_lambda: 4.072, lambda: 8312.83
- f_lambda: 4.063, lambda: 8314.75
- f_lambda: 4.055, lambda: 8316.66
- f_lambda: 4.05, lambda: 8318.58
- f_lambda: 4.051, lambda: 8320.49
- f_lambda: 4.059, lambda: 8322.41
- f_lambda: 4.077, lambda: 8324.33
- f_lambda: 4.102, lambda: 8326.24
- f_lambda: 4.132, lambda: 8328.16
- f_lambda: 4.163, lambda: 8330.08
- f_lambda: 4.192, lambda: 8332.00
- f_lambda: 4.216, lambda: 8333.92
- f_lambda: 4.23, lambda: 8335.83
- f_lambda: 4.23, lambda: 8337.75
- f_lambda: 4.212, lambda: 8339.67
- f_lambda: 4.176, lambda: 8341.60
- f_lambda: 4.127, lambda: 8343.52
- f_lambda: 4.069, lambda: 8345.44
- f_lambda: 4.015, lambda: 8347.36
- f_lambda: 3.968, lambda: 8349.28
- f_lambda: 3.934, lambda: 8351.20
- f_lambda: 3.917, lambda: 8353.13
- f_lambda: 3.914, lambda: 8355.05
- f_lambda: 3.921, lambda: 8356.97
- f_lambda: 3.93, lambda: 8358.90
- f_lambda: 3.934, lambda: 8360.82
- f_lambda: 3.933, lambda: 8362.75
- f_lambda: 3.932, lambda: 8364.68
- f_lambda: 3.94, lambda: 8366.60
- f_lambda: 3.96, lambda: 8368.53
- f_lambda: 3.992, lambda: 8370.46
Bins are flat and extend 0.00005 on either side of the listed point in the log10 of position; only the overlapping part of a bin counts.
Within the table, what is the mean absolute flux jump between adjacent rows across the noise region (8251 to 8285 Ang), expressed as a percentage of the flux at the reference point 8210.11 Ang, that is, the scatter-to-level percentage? 0.42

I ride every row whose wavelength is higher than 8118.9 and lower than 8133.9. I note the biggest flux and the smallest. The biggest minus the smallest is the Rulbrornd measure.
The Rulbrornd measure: 0.13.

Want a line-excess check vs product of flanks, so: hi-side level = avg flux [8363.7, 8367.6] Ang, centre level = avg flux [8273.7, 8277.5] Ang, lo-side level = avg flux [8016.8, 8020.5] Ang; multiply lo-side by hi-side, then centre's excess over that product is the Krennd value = -13.7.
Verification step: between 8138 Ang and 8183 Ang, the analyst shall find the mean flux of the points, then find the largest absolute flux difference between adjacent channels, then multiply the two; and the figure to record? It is 0.26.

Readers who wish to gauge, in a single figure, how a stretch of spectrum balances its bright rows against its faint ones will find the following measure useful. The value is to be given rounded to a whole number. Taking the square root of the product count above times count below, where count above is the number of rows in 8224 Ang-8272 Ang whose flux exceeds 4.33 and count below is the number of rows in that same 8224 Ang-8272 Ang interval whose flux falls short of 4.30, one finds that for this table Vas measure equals 11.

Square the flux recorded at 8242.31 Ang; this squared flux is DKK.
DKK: 18.1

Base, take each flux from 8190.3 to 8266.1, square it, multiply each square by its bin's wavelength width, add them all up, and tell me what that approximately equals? 1408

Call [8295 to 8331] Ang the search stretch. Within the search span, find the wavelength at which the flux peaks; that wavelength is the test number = 8330.08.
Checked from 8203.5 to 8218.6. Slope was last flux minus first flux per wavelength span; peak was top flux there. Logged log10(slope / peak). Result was -2.49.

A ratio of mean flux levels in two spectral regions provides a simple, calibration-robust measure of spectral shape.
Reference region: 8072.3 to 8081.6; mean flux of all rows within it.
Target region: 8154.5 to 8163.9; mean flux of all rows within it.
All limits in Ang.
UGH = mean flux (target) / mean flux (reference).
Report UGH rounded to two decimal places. 1.04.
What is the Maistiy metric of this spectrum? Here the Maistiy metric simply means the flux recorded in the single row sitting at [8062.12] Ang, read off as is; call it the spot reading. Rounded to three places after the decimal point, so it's 5.275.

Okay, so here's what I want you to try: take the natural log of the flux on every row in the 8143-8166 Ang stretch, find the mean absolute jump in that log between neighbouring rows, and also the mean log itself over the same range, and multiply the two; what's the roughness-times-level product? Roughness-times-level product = 0.010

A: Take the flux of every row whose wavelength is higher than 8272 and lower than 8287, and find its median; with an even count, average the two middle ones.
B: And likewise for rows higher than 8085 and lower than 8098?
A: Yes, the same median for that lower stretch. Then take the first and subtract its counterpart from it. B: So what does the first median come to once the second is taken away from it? 0.05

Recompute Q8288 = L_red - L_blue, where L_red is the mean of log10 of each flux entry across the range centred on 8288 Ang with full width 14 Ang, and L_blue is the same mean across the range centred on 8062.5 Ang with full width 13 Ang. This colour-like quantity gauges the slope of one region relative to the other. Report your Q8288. -0.09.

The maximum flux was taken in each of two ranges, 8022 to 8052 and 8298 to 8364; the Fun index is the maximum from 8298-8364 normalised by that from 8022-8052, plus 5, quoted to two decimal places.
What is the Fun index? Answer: 5.93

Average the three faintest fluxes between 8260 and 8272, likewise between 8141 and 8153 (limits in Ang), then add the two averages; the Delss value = 8.68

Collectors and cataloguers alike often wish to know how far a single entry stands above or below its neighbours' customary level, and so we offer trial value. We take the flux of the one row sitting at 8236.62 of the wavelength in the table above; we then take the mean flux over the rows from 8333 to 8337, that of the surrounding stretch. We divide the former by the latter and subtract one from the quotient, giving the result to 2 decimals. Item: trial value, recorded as 0.01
